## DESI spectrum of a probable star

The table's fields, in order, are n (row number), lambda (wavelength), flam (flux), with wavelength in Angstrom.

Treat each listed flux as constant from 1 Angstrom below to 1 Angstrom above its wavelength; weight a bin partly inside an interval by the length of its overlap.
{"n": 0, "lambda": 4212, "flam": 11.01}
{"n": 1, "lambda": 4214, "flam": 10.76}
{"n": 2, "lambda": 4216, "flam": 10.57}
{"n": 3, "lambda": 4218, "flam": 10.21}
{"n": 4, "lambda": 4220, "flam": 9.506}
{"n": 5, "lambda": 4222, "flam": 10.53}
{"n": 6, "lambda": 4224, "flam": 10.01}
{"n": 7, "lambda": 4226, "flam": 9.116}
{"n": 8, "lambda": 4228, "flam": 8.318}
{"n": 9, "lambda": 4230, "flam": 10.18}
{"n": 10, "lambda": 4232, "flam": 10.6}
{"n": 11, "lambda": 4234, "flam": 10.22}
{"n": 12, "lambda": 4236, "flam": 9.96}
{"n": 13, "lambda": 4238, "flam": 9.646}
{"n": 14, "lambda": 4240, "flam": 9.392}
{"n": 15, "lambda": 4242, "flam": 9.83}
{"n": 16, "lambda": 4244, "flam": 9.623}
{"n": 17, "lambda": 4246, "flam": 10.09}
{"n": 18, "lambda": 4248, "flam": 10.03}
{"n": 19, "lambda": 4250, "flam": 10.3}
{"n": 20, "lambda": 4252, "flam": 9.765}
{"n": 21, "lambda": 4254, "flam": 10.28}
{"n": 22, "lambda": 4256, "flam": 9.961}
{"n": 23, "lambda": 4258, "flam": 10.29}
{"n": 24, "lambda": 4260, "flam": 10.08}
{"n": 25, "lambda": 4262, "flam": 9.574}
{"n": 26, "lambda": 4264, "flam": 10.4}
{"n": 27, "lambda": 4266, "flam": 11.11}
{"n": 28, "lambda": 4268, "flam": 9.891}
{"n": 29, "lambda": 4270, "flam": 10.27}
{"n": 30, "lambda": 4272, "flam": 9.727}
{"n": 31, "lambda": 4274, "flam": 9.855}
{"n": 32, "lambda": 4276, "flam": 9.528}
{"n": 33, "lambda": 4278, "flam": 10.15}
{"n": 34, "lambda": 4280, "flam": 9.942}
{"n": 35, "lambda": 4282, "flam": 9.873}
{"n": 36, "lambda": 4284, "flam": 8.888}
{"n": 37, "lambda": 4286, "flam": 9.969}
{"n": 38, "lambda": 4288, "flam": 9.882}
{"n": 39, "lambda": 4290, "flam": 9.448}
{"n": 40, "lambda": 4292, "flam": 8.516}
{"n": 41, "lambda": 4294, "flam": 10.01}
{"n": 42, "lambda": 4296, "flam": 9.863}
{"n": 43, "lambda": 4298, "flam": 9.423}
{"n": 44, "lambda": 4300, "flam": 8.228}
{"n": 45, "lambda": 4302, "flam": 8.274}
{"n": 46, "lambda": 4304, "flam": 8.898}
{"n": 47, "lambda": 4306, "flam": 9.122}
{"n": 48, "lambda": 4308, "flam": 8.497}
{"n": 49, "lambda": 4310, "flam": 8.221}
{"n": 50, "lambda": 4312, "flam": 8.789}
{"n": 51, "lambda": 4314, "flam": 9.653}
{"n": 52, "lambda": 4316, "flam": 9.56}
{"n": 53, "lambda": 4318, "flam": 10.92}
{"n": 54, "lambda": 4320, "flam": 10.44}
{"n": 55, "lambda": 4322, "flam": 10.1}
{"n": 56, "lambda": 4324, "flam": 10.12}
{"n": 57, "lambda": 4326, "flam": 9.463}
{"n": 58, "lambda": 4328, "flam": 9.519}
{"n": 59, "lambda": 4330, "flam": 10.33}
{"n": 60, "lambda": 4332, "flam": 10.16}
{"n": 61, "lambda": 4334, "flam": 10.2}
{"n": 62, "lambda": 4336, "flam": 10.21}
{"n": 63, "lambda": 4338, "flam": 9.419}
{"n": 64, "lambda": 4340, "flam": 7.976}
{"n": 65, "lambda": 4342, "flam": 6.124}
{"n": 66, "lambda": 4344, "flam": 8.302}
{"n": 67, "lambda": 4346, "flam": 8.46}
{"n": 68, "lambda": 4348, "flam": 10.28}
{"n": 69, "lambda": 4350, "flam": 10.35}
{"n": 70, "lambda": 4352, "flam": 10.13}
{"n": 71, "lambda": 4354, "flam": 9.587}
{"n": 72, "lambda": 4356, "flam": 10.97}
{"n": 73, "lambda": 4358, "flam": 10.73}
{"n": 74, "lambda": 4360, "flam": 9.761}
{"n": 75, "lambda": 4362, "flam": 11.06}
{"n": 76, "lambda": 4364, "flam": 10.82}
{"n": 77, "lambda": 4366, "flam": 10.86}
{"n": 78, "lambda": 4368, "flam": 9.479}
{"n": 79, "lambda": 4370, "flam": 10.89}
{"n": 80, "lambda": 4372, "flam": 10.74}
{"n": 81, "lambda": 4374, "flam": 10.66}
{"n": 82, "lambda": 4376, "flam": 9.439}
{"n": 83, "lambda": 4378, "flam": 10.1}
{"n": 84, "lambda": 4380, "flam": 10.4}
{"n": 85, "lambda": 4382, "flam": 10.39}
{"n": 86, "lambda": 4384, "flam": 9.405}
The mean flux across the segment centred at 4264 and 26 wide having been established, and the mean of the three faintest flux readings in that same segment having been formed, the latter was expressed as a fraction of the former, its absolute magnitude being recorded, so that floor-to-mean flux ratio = 0.96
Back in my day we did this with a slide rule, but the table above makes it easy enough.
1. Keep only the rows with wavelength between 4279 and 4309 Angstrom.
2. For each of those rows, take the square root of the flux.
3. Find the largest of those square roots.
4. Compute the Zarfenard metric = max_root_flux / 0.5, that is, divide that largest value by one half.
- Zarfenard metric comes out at 6.3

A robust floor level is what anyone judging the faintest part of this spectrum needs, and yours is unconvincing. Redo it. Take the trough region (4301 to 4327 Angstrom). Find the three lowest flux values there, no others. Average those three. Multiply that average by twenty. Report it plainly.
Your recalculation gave 167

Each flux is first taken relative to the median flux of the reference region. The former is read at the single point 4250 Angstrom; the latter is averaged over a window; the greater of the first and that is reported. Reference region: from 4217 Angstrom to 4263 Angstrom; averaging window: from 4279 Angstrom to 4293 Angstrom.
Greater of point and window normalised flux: 1.03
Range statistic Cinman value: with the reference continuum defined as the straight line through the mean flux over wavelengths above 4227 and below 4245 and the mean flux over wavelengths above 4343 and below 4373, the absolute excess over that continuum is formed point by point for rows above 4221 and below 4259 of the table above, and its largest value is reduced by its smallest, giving 1.37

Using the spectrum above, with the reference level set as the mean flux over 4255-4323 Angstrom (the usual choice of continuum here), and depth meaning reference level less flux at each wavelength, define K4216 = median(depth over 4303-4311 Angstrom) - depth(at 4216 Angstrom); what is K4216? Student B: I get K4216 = 1.9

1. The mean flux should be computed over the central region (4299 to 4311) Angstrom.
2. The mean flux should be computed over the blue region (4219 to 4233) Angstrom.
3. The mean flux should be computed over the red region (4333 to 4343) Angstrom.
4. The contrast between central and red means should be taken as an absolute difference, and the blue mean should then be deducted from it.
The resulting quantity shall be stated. -9.5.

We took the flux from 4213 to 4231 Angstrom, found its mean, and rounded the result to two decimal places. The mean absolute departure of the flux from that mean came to 0.62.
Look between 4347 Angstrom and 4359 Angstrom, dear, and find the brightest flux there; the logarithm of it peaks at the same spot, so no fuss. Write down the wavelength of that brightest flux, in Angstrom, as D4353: 4356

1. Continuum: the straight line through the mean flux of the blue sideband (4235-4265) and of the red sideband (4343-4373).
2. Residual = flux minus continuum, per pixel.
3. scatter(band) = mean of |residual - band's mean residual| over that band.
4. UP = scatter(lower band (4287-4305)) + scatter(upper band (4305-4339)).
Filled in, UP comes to 1.20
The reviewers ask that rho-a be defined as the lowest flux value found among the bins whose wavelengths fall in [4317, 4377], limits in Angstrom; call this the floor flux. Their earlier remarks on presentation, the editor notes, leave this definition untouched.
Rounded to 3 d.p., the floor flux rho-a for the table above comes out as 6.124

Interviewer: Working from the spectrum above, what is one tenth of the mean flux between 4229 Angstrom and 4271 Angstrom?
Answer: 1.01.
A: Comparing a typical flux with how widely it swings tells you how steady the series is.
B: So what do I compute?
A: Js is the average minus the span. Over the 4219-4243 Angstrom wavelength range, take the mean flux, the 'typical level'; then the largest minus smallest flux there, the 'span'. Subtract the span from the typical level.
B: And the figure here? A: 7.5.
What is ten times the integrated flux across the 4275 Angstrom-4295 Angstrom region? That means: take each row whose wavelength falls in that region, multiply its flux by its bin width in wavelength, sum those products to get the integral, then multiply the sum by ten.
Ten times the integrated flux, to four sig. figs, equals 1924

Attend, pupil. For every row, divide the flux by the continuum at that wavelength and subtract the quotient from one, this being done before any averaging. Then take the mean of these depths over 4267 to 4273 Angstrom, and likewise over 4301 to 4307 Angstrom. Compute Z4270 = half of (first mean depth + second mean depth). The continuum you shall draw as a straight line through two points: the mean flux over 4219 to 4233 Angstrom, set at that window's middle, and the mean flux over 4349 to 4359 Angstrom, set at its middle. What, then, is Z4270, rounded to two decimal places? 0.07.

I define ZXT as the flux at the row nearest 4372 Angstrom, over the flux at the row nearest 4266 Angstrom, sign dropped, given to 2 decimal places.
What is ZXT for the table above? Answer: 0.97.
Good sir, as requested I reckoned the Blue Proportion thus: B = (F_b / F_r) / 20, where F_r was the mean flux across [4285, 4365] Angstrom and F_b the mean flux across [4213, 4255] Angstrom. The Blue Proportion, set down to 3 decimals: 0.052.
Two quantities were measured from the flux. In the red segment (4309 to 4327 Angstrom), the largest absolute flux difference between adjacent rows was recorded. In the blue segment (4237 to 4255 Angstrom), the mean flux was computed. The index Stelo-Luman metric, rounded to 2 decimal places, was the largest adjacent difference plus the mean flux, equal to 11.24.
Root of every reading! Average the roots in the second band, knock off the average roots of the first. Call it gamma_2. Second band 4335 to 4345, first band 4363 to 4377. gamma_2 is -0.34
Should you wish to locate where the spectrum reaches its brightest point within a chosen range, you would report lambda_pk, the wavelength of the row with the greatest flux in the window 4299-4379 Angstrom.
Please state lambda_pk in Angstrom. 4362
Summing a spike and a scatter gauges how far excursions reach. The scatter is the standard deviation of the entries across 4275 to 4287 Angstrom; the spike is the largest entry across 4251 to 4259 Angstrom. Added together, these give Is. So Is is 10.7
